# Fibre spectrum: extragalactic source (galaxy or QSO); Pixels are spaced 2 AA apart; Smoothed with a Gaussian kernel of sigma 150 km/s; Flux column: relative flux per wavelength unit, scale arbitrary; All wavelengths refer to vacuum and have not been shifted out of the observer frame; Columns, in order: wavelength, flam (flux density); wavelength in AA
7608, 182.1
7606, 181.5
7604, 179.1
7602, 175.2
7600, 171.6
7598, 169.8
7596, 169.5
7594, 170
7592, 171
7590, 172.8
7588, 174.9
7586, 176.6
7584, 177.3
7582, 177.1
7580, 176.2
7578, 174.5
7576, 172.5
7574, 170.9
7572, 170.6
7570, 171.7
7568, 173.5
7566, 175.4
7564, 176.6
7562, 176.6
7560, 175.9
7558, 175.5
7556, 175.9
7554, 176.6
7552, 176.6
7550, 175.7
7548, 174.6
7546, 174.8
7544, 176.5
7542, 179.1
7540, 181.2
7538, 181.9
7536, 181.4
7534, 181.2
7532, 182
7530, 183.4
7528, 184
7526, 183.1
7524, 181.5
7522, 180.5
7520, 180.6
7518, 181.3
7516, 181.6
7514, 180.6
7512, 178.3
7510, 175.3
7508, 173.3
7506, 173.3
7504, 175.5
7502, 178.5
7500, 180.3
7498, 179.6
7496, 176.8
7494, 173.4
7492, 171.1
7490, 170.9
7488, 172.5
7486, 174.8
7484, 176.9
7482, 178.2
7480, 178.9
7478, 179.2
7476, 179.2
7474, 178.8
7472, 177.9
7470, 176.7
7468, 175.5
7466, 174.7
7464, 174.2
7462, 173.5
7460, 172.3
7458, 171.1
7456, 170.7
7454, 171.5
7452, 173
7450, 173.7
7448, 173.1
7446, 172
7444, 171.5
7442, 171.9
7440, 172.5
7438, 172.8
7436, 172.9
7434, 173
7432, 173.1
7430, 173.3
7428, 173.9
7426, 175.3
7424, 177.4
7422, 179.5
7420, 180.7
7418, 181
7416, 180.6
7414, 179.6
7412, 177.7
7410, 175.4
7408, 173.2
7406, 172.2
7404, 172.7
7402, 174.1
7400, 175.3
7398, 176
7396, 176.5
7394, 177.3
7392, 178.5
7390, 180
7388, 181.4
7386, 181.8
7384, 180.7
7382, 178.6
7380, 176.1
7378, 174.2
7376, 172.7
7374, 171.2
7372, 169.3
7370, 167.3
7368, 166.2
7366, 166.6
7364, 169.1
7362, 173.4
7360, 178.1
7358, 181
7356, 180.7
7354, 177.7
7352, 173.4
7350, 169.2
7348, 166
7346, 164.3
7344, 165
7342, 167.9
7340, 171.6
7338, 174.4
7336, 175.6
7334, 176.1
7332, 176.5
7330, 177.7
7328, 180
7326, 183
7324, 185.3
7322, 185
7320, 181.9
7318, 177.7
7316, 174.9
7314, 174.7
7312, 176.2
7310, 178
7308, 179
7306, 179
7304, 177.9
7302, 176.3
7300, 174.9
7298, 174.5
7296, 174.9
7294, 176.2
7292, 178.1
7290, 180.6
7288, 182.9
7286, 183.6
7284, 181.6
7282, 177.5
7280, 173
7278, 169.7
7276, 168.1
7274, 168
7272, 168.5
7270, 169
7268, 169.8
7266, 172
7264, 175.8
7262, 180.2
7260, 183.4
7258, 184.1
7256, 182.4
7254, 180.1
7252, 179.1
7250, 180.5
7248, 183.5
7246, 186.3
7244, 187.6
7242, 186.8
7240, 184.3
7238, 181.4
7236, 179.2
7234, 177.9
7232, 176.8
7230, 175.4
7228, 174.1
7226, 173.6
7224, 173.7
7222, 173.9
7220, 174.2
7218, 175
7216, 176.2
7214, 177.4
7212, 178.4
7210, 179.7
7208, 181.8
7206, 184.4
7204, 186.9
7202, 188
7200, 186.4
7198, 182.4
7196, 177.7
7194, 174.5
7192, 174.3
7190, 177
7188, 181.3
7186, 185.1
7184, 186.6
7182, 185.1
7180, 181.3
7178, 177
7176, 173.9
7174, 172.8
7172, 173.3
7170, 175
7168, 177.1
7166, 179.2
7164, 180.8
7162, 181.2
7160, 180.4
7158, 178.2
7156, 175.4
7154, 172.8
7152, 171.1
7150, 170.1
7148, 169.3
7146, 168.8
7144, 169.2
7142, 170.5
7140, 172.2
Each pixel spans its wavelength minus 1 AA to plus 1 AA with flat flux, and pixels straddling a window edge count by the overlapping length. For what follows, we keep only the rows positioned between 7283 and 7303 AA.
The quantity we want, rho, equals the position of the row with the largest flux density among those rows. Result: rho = 7286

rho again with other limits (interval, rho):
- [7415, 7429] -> 7418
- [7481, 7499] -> 7498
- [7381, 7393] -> 7386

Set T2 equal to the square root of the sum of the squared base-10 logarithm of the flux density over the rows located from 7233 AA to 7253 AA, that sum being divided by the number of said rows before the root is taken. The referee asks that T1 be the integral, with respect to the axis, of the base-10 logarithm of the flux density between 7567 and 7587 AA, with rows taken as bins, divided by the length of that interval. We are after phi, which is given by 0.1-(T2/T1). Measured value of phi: -0.909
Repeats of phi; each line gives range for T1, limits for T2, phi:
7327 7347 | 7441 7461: -0.899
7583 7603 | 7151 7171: -0.905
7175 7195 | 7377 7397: -0.899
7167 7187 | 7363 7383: -0.892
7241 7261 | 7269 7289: -0.890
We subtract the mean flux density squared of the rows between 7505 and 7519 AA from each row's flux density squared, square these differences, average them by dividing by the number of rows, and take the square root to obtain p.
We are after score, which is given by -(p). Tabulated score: -1210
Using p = 1210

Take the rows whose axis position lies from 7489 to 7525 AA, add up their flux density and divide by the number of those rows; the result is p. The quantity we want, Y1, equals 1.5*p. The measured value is 266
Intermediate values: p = 177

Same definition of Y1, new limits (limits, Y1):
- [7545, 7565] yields 264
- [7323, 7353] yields 261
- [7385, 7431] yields 266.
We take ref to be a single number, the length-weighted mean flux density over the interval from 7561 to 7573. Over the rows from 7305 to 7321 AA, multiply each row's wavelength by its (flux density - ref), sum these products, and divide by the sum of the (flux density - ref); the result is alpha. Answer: 7313.1 AA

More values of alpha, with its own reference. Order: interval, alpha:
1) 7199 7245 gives 7220.4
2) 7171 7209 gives 7194.7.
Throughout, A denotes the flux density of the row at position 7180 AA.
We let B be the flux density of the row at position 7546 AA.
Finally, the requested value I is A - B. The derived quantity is 6.5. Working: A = 181.3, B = 174.8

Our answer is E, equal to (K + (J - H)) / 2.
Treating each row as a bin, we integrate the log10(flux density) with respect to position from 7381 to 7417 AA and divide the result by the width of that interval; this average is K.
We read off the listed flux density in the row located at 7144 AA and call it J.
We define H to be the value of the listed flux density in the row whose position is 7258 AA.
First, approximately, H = 184.1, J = 169.2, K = 2.25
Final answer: -6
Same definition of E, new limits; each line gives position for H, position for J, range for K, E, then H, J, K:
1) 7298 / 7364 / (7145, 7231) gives -2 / 174.5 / 169.1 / 2.25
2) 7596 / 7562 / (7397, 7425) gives 5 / 169.5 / 176.6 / 2.25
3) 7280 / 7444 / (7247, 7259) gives 0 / 173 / 171.5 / 2.26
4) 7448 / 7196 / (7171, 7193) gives 3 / 173.1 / 177.7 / 2.25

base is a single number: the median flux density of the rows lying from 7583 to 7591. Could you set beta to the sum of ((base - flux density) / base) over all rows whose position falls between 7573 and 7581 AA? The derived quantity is 0.05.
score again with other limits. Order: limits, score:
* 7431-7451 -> -219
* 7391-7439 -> -1002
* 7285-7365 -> -1785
